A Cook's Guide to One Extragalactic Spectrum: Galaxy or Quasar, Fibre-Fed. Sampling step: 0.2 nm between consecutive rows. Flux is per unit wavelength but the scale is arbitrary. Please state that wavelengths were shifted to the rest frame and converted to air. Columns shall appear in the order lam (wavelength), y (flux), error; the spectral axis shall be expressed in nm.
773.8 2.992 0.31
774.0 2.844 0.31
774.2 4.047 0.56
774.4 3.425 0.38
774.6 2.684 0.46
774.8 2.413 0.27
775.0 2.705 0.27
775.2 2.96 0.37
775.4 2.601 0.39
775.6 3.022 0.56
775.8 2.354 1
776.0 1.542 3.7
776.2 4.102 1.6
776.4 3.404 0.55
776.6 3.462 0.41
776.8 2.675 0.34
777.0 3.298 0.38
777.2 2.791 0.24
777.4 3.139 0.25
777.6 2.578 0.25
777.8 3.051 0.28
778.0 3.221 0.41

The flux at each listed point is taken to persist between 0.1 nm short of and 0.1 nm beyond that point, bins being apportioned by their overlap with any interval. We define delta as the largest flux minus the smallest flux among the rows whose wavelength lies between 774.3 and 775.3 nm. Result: 1.0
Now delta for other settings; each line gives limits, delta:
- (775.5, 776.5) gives 2.6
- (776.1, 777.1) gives 1.4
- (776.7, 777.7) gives 0.7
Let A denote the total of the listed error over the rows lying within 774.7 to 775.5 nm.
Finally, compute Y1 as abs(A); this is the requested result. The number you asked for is 1.3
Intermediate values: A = 1.3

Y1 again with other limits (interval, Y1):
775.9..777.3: 7.2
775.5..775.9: 1.6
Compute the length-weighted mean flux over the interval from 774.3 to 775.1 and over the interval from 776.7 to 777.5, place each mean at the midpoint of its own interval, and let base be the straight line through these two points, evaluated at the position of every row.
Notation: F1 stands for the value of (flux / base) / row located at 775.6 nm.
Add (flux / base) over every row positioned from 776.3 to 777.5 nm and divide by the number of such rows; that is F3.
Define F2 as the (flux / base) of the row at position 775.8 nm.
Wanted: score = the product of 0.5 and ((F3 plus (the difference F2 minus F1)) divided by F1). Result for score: 0.39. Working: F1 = 1.05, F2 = 0.816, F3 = 1.06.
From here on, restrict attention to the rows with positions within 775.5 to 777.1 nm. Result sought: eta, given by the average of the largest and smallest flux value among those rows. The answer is 2.8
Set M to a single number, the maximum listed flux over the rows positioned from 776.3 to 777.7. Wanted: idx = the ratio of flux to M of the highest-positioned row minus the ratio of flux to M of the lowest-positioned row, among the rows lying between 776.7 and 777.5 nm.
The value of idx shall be 0.1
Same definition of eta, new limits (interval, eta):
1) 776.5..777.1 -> 3.1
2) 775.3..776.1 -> 2.3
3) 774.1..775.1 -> 3.2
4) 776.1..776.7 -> 3.8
